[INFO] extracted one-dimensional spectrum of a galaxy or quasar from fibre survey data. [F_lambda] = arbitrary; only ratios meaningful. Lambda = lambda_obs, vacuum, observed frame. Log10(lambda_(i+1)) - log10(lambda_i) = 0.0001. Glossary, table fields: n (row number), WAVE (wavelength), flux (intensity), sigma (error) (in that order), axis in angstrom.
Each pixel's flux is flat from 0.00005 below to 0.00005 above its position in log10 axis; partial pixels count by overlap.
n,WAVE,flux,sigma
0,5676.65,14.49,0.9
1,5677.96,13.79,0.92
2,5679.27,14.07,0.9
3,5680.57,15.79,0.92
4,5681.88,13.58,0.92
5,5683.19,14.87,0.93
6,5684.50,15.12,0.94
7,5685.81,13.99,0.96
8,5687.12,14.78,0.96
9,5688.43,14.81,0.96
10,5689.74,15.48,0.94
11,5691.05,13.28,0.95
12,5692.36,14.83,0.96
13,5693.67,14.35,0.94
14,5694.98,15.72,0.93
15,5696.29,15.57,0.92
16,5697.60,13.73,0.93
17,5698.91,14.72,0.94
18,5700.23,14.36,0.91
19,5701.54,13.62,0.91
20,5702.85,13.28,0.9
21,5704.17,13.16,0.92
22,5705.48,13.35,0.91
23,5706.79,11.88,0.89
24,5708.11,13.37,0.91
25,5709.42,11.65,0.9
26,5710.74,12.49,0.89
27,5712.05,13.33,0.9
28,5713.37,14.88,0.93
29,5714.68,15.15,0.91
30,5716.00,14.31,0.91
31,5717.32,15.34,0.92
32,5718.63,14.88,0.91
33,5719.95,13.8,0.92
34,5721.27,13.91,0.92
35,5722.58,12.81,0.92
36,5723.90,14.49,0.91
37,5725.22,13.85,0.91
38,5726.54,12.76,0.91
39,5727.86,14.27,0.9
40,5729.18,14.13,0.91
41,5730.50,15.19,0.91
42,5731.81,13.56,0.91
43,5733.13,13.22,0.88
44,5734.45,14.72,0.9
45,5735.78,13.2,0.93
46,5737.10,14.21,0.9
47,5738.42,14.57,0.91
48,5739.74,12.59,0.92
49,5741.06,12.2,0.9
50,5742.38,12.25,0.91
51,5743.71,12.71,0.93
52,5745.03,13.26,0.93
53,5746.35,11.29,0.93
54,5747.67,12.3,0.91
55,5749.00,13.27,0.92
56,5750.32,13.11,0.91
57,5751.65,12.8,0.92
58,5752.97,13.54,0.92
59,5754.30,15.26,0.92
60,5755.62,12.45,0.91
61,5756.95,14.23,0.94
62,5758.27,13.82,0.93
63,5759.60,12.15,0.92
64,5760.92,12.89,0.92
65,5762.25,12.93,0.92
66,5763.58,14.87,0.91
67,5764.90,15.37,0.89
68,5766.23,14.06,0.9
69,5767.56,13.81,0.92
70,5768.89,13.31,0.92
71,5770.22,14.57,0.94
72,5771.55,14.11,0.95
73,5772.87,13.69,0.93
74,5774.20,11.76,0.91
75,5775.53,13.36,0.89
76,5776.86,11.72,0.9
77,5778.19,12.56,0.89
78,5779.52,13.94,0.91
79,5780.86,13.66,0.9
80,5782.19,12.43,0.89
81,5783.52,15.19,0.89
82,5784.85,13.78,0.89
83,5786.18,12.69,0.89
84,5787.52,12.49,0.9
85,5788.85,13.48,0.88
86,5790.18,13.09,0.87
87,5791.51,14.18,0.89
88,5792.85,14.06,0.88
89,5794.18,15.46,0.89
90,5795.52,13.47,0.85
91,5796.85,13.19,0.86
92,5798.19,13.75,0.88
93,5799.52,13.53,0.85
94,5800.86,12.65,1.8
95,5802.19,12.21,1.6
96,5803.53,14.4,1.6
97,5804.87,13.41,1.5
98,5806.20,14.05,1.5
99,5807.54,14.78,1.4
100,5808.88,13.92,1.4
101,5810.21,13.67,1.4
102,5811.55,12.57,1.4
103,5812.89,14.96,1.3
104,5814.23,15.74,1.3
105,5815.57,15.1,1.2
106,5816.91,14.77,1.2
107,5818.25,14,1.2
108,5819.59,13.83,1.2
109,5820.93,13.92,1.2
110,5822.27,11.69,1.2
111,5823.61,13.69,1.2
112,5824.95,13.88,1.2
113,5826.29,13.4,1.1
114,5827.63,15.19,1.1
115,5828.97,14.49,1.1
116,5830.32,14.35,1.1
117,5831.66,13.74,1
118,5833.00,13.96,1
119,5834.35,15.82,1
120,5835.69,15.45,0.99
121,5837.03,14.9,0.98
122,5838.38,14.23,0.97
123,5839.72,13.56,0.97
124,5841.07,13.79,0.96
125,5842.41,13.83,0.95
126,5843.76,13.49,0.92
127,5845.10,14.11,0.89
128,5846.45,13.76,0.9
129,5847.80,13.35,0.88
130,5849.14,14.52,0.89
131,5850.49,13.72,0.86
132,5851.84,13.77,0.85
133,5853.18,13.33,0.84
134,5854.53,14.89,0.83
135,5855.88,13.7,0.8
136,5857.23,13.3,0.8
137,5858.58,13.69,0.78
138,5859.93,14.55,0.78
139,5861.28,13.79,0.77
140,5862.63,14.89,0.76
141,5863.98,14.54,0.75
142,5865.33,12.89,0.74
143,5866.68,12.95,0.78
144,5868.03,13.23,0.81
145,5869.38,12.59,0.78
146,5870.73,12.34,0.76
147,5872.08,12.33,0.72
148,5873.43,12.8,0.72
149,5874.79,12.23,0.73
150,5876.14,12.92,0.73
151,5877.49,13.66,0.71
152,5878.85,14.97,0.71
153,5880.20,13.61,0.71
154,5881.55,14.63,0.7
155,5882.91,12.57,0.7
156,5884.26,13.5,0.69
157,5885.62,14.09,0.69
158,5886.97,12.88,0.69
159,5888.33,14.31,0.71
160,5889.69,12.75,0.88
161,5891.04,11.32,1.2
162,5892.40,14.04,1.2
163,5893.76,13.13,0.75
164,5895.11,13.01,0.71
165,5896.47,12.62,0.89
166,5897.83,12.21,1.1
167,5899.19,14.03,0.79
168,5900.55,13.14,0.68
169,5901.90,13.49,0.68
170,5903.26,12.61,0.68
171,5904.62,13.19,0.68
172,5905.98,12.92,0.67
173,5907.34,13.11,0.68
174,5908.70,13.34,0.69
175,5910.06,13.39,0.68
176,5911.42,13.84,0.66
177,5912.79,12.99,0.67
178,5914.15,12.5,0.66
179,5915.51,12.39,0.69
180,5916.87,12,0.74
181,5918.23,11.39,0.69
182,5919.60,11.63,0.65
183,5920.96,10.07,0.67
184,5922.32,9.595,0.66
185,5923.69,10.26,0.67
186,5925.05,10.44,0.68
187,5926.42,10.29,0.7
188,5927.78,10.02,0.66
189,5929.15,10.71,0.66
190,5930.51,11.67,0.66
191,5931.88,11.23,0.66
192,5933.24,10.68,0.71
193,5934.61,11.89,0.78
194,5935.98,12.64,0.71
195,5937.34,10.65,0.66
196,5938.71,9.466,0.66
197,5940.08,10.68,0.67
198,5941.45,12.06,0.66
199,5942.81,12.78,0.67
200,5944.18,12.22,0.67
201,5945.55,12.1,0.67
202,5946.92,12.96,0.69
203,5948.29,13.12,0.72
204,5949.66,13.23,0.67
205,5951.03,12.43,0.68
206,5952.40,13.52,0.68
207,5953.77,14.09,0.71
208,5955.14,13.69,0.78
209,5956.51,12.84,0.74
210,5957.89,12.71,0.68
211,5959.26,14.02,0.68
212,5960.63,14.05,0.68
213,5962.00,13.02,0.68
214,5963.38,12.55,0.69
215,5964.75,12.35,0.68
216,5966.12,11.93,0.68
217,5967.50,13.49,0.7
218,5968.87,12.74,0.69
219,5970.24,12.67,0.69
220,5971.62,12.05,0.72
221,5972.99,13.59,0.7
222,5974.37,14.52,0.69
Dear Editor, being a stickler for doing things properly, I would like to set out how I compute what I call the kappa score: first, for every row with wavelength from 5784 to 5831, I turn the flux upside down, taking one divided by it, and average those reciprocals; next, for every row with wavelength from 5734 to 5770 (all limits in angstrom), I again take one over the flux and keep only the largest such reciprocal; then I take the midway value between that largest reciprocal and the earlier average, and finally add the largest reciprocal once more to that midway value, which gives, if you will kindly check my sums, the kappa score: 0.169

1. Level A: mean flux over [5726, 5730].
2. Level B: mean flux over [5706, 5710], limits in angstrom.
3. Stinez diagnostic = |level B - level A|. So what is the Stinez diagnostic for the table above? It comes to 1.4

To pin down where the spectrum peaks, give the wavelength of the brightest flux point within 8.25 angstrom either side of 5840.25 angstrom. 5834.35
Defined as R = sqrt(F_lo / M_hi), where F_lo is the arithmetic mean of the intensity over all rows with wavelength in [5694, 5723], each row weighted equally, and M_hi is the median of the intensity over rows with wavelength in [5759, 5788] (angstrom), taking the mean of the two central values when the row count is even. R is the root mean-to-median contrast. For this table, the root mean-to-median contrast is 1.01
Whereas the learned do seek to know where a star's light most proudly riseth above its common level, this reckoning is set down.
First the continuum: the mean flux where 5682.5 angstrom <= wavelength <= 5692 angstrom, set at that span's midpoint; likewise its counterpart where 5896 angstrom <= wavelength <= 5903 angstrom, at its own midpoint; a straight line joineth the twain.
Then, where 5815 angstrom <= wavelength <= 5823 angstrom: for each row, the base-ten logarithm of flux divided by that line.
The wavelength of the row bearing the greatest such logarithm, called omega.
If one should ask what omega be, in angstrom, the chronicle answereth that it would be 5815.57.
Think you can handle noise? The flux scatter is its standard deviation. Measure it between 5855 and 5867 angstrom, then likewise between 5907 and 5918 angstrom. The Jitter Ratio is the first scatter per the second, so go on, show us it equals 1.2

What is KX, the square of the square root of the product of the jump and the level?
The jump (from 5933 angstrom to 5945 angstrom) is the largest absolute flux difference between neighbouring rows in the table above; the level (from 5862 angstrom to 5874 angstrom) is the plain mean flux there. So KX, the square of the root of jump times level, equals 26.2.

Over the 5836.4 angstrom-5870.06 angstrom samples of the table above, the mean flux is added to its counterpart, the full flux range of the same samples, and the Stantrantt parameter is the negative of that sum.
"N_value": -16.1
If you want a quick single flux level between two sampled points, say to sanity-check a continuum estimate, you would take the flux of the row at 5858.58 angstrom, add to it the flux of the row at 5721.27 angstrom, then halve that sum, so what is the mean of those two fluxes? 13.8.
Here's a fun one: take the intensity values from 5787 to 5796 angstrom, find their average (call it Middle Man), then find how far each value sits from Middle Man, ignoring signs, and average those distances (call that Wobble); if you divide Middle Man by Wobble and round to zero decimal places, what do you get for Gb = 20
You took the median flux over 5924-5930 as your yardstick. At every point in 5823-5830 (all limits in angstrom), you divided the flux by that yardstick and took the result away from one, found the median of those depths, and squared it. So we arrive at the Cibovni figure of 0.115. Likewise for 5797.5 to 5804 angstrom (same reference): 0.093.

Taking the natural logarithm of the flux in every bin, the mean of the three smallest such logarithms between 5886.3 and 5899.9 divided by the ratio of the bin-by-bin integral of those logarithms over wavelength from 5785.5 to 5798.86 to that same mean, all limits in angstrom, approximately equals 0.178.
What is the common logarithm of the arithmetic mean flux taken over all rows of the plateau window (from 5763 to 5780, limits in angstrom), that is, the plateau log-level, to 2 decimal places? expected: 1.13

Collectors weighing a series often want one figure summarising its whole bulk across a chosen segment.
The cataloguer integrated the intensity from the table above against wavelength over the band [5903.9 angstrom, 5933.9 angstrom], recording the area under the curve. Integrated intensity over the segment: 351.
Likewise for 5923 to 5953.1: 349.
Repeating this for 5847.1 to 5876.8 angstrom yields 400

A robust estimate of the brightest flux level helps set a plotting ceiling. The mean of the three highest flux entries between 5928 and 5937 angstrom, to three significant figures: 12.1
